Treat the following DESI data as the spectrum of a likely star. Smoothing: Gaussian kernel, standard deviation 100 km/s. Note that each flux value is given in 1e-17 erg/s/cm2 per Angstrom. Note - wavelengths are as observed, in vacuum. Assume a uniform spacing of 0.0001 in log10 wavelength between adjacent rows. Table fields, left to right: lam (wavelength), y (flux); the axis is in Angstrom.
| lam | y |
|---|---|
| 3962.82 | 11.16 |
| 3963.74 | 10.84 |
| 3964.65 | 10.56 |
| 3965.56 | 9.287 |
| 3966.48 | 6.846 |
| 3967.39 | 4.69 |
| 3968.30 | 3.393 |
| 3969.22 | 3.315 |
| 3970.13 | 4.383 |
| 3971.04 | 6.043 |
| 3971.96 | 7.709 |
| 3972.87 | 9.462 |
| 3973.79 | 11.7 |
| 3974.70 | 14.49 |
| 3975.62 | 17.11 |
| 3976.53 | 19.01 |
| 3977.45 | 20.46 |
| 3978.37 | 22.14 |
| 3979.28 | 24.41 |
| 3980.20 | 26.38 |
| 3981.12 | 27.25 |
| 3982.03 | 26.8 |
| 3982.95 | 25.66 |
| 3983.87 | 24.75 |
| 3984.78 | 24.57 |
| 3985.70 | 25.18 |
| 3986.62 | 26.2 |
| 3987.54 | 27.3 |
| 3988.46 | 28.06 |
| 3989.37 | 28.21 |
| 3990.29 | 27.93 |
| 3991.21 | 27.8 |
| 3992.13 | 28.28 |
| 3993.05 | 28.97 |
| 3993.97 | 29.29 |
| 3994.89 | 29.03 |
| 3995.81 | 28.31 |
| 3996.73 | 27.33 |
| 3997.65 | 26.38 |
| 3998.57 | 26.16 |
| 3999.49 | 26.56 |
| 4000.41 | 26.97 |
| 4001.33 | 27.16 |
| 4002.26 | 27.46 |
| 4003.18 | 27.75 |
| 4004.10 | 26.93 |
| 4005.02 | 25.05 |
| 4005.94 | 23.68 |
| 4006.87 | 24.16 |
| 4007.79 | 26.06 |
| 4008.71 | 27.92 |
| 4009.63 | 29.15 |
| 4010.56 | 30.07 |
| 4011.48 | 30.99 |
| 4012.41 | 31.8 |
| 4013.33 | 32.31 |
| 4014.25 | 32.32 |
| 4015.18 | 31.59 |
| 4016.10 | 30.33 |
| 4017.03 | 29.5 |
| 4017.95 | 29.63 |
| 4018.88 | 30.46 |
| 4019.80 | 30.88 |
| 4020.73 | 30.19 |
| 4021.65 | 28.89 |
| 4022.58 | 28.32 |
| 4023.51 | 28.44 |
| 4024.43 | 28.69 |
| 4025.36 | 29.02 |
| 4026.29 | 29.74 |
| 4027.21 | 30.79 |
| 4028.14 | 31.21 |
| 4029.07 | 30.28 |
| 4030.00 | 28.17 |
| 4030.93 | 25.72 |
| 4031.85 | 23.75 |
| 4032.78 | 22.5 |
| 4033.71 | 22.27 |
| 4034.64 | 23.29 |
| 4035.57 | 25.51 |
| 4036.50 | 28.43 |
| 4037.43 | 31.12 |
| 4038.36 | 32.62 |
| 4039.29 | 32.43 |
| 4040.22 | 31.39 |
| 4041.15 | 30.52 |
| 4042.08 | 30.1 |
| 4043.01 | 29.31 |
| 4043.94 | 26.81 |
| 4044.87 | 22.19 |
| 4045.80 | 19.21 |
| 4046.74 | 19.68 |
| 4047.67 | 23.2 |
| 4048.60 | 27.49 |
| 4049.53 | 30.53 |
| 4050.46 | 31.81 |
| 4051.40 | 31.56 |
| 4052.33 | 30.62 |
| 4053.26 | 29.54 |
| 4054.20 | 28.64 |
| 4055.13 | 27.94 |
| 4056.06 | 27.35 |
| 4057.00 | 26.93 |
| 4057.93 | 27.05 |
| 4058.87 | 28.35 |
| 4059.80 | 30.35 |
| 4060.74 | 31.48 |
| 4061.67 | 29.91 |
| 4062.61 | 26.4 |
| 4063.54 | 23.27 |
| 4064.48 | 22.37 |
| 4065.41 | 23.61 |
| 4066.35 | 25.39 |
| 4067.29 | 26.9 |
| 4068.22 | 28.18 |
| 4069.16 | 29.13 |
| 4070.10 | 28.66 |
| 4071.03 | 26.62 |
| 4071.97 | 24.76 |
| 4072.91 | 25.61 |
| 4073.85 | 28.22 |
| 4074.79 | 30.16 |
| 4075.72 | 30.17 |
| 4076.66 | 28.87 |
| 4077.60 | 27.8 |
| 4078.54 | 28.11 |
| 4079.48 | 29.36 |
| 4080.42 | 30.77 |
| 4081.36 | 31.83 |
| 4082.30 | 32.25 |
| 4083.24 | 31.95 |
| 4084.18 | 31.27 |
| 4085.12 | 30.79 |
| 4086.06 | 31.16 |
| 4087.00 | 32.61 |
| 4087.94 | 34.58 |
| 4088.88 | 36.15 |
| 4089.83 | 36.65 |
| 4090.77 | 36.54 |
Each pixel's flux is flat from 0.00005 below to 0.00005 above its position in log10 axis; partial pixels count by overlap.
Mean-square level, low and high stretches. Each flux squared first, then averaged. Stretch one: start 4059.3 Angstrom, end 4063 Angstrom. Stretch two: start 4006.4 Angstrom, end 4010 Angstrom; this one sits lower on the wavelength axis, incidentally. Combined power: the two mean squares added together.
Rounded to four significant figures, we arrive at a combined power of 1599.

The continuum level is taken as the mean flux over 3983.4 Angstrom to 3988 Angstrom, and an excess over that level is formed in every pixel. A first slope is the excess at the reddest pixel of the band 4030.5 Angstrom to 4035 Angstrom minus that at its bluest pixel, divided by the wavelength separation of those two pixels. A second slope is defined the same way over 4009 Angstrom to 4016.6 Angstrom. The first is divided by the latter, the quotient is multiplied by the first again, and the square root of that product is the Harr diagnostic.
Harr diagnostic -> 1.5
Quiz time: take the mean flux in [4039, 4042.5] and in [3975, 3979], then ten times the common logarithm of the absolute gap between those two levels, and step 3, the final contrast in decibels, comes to 11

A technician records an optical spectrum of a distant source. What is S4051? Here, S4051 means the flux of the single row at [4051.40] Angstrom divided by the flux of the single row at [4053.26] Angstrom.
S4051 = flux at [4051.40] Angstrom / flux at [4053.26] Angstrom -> 1.07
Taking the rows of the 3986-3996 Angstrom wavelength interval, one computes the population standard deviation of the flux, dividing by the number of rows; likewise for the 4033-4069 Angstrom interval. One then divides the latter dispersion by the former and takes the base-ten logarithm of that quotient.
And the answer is 0.63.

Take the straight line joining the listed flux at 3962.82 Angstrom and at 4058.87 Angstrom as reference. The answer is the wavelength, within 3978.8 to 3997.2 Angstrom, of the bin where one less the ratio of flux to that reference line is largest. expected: 3996.73 Angstrom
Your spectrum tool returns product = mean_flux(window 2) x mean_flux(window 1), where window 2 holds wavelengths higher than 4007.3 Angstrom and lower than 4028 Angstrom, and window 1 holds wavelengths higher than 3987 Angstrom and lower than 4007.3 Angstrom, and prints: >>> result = 813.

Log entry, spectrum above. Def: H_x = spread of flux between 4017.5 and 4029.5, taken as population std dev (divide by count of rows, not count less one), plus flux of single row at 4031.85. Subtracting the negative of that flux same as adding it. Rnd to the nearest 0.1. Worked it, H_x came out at 24.7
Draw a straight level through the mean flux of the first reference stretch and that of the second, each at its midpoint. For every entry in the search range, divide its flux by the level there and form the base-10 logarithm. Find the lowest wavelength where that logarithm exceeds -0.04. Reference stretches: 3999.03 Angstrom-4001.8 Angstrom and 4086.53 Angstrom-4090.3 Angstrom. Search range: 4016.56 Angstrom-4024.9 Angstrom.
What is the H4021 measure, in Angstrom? 4017.03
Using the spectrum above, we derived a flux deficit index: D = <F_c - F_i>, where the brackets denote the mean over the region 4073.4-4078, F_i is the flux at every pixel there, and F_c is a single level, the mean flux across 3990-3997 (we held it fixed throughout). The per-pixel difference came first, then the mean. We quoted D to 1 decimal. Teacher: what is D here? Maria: -0.7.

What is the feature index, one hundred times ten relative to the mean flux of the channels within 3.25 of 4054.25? 34.6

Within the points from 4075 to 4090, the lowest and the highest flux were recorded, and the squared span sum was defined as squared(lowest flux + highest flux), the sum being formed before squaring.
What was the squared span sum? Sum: 4154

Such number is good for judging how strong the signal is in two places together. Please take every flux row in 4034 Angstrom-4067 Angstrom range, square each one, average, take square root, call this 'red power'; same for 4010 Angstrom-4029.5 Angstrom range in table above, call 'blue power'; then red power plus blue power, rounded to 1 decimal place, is 58.1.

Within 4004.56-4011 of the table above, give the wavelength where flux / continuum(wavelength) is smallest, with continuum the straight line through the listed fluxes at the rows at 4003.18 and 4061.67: 4005.94 Angstrom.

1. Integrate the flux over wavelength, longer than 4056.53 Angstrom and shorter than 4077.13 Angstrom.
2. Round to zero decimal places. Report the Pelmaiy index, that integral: 564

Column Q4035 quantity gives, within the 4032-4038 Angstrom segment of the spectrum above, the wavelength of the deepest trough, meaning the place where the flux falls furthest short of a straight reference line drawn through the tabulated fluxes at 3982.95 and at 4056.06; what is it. 4033.71 Angstrom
